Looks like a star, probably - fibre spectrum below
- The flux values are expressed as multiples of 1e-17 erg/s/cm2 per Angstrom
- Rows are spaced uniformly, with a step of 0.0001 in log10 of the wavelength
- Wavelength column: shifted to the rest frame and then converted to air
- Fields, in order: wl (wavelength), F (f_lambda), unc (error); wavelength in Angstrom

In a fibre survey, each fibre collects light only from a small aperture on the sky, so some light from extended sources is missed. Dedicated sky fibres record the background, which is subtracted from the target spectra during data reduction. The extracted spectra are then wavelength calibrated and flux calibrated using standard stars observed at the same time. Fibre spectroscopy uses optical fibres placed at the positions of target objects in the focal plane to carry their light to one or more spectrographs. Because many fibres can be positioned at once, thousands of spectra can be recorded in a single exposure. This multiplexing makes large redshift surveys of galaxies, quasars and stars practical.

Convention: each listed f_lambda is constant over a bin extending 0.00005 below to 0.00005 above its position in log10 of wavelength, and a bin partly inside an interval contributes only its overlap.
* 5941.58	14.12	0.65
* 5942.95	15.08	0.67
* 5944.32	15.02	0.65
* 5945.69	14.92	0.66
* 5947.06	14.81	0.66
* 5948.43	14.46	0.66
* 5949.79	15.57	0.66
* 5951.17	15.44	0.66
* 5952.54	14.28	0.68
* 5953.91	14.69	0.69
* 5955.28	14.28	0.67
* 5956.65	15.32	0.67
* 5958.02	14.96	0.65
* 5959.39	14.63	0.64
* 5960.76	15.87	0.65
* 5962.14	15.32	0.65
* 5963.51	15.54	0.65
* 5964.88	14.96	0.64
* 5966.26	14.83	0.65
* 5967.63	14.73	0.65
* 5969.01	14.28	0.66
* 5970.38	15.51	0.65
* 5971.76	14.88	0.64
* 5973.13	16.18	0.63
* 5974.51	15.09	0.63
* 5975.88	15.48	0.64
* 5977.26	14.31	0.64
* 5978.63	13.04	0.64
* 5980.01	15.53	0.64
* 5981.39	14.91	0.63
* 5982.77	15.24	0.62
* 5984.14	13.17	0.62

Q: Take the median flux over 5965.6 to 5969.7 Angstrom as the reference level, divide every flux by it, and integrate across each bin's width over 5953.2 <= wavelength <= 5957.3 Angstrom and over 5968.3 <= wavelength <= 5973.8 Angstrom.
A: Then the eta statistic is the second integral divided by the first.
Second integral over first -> 1.38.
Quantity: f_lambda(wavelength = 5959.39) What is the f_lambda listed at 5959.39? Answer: 14.63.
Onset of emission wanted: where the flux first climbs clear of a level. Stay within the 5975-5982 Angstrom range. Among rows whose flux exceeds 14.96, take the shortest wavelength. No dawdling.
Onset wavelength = 5975.88 Angstrom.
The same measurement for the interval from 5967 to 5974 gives 5970.38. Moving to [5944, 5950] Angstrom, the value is 5944.32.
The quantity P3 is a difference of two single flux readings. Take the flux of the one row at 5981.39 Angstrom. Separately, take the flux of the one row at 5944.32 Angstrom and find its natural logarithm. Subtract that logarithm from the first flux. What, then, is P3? 12.2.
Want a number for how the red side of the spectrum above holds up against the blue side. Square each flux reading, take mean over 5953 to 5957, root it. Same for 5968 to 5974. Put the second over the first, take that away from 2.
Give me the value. 0.969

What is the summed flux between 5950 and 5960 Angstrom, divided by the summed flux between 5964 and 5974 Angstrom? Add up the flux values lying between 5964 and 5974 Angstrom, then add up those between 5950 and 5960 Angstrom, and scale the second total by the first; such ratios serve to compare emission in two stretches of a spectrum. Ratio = 0.98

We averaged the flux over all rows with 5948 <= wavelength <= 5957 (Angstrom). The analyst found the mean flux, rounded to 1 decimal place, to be 14.9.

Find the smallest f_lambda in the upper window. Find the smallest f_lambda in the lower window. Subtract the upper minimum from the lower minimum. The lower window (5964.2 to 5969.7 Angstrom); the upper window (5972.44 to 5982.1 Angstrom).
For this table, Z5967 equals 1.2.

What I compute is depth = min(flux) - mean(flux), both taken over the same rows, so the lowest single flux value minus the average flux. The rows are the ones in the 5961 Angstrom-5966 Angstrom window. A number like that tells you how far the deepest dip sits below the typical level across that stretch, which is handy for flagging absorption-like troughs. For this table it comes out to -0.31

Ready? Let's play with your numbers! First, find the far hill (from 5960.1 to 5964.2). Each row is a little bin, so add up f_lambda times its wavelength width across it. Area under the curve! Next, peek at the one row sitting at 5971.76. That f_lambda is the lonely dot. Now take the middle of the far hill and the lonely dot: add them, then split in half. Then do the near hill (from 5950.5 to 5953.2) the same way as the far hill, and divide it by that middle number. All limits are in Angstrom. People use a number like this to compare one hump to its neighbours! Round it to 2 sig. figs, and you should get 1.0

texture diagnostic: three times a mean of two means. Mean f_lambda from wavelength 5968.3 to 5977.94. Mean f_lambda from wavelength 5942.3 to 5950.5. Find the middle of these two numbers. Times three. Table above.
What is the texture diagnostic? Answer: 45.1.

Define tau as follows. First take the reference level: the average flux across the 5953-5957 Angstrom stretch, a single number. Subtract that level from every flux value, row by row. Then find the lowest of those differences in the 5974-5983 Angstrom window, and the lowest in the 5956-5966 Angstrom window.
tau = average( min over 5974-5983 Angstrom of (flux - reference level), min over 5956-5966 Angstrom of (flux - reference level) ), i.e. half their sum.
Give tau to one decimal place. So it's -0.9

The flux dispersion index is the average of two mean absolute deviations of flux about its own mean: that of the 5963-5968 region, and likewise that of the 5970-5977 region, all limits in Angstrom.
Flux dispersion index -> 0.31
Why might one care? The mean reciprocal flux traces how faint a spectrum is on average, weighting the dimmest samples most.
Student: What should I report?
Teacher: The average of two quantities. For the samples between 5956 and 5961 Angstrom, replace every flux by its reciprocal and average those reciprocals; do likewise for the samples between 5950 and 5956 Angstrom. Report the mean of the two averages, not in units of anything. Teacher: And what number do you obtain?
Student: 0.0670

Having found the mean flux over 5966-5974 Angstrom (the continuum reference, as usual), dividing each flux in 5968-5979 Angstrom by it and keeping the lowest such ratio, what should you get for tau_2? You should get 0.865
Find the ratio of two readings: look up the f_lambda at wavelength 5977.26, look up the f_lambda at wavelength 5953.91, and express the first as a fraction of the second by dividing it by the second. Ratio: 0.97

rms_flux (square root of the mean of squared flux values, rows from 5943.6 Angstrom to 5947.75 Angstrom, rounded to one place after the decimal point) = 14.9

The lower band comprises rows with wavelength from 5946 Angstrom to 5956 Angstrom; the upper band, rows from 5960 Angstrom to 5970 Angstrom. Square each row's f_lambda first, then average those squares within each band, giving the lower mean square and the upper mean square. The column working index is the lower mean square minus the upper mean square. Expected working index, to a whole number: -9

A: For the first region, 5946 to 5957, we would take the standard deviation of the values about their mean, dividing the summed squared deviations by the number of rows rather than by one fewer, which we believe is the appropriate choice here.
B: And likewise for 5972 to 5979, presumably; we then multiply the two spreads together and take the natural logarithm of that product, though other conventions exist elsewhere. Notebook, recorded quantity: -0.6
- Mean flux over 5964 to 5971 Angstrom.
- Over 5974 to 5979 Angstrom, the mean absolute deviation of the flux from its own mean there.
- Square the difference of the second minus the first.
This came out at 198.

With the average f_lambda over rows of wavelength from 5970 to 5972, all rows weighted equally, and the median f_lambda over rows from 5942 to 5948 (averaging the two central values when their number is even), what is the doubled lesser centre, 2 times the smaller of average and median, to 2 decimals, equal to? 29.94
